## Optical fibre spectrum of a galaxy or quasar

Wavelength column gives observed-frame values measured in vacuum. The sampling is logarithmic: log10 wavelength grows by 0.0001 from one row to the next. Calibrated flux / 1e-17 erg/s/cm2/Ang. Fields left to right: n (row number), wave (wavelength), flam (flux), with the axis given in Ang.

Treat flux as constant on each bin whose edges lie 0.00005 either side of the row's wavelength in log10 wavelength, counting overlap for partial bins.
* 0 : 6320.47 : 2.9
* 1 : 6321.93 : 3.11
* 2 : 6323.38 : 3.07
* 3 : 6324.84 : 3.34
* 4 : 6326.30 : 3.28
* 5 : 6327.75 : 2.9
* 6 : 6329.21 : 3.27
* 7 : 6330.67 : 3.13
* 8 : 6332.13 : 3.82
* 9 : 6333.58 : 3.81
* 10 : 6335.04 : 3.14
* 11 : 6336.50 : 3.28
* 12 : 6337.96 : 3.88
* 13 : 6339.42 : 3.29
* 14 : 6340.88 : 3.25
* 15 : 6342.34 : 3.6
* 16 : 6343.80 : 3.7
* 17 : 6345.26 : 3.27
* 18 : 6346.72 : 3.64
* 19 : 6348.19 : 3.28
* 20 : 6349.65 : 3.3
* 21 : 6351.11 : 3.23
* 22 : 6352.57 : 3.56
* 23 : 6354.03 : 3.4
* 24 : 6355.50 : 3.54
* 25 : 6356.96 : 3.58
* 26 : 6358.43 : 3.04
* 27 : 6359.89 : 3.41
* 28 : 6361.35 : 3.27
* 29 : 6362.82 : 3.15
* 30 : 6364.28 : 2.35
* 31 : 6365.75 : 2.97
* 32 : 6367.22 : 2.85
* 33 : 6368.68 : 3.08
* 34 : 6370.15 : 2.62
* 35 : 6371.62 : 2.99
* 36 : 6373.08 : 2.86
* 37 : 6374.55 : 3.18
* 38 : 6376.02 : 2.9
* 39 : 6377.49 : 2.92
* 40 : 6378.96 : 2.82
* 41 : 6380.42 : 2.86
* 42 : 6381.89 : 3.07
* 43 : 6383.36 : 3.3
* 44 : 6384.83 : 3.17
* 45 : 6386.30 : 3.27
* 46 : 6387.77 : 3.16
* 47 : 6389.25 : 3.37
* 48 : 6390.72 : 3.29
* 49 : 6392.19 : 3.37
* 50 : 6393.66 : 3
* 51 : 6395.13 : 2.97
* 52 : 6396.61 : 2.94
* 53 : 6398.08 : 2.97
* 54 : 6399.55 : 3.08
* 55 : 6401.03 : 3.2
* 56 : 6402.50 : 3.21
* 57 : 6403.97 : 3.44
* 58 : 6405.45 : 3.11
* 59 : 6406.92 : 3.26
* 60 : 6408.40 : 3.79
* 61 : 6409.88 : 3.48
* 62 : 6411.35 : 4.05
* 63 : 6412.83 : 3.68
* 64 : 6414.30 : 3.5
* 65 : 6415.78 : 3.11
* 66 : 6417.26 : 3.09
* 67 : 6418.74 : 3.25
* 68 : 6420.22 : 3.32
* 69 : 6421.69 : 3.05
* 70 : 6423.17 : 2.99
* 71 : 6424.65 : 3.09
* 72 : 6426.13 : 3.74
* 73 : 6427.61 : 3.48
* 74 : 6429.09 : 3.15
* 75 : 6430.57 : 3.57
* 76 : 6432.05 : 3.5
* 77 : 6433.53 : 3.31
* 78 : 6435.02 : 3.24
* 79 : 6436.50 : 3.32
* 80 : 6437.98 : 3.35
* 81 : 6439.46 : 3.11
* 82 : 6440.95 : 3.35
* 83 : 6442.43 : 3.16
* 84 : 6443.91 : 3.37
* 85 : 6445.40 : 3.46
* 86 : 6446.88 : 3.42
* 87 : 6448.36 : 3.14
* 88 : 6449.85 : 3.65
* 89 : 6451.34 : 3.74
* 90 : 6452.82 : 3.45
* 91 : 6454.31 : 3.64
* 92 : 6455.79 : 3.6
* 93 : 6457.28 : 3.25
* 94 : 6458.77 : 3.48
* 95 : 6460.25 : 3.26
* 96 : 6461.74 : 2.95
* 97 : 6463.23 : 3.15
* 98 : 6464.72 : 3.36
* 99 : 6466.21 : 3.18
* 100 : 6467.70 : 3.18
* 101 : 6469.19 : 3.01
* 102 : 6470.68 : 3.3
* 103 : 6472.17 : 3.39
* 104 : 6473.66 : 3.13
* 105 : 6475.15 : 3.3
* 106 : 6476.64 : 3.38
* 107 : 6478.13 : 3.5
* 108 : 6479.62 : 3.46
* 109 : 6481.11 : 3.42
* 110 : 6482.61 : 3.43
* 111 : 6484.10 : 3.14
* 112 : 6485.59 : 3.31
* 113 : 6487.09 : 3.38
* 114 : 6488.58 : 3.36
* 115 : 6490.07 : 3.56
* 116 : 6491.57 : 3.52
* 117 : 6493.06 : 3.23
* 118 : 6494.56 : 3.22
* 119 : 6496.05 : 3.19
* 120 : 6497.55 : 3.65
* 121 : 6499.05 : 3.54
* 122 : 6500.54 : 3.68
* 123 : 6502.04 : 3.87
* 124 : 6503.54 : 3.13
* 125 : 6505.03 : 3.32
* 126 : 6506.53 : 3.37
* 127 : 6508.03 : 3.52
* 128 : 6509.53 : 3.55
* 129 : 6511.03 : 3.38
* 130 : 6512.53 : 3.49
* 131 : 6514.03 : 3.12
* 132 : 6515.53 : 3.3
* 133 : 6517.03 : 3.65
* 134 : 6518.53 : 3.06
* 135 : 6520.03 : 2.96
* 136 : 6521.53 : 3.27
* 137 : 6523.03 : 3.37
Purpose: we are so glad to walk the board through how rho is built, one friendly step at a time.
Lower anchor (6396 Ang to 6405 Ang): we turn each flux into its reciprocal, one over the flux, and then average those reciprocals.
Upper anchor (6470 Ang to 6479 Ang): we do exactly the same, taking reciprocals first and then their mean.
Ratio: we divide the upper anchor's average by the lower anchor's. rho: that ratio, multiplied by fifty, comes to 47.0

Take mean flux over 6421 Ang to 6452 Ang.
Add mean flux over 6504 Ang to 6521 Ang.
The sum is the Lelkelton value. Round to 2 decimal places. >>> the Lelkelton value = 6.68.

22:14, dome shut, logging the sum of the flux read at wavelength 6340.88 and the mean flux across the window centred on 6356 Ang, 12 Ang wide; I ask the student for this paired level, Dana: 6.63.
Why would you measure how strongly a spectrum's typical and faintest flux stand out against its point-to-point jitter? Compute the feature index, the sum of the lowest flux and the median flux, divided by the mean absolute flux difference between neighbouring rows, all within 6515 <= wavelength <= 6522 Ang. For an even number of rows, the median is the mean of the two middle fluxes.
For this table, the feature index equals 18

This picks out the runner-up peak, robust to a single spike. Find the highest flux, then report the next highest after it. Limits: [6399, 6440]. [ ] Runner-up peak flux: 3.79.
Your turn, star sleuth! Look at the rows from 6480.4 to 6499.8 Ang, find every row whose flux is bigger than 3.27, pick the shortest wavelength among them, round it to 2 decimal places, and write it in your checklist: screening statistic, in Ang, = 6481.11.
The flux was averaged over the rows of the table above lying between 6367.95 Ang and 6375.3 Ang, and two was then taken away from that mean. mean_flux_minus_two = 0.95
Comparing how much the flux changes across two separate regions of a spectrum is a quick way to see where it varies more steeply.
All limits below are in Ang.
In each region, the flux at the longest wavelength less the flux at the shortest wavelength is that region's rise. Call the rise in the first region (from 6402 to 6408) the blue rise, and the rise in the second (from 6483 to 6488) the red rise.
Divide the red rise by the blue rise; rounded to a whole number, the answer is 5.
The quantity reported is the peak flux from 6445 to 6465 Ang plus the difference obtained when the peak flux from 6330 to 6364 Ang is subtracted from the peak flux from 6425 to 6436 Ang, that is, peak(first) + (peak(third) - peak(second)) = 3.6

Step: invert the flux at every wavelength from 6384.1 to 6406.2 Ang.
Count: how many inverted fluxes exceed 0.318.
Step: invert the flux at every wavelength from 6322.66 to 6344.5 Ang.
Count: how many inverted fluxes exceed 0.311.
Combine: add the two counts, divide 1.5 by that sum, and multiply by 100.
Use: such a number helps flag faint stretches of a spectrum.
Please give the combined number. 15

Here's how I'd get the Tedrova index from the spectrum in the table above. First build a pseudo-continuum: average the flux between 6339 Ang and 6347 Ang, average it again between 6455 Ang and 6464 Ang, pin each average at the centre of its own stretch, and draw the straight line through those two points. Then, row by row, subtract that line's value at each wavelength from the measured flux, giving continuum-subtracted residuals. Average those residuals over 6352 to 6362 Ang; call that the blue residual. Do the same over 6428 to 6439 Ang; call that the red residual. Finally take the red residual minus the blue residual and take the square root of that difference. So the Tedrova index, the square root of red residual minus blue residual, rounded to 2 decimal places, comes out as 0.25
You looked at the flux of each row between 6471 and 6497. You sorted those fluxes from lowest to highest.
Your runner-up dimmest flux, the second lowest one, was 3.14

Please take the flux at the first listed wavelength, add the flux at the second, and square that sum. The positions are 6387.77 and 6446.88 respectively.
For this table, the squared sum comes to 43.3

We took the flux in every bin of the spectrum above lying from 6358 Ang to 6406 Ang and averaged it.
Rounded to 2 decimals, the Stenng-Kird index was 3.07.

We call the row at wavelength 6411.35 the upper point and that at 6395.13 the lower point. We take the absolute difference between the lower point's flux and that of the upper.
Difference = 1.1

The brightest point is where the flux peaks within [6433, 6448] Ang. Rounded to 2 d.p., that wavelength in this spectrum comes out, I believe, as 6445.40 Ang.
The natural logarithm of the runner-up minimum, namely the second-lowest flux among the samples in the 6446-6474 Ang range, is 1.10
